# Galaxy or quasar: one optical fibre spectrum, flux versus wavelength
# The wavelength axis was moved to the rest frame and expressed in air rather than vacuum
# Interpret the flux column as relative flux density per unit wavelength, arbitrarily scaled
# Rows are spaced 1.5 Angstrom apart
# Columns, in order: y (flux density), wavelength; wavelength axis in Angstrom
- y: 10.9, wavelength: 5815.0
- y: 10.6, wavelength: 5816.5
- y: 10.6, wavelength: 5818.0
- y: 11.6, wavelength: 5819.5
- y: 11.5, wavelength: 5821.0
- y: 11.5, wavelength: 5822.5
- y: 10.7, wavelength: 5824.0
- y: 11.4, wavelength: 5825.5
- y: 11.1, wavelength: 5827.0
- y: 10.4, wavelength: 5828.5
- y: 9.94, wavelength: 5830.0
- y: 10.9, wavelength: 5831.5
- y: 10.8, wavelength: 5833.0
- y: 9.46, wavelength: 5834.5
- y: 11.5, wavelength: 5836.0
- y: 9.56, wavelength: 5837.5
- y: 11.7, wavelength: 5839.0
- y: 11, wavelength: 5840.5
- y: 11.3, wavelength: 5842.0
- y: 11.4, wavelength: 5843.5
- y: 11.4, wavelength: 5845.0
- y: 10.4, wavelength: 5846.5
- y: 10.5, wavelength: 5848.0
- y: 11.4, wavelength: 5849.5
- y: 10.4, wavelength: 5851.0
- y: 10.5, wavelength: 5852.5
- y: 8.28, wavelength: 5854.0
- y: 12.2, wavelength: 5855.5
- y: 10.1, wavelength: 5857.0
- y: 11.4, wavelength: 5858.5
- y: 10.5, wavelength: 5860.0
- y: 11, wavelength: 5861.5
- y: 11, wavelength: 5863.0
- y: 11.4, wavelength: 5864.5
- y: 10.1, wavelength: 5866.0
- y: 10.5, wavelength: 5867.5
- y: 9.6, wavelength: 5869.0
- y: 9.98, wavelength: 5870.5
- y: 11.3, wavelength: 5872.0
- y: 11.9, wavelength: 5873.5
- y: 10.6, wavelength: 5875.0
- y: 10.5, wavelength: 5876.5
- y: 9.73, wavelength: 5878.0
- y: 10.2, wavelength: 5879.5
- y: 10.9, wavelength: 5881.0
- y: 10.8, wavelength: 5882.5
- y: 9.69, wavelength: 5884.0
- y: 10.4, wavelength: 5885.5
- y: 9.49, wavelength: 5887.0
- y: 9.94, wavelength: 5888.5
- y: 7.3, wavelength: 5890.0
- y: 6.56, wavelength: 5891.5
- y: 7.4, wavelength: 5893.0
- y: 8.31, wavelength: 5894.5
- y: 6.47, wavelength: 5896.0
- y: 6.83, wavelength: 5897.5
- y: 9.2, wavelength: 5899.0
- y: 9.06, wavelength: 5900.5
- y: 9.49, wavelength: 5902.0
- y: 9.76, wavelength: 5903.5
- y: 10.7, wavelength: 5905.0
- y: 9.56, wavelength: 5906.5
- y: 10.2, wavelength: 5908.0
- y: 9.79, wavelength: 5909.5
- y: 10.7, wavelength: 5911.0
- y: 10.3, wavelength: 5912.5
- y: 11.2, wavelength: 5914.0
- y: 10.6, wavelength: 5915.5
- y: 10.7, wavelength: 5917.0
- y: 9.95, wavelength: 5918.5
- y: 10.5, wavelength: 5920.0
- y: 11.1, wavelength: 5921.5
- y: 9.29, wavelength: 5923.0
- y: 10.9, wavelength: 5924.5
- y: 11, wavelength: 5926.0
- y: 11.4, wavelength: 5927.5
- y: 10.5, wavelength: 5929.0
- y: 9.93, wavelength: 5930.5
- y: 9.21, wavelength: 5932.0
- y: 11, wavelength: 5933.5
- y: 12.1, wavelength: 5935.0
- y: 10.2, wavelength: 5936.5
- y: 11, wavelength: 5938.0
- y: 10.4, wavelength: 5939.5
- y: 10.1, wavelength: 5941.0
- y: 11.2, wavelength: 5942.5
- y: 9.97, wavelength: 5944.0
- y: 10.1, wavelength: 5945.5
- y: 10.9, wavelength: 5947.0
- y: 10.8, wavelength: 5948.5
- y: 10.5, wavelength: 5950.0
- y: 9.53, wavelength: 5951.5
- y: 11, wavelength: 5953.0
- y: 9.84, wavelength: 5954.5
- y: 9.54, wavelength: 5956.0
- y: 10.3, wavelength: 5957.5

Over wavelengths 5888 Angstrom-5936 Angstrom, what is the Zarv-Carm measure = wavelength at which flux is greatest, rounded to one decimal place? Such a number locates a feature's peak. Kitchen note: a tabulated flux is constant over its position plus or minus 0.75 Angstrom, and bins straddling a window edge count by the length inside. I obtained 5935.0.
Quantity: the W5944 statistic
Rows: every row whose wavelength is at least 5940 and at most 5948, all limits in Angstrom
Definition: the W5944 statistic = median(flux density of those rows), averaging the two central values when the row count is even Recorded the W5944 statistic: 10.1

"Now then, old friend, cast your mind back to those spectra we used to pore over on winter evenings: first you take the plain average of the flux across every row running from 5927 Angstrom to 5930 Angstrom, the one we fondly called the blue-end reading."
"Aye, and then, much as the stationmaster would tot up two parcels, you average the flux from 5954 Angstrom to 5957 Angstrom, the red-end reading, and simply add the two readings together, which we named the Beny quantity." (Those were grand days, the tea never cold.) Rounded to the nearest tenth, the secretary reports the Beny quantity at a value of 20.6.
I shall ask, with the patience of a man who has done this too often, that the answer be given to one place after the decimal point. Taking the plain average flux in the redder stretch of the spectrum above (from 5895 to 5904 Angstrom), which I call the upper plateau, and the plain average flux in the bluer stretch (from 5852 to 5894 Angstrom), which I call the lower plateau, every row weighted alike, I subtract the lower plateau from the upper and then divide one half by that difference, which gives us -0.3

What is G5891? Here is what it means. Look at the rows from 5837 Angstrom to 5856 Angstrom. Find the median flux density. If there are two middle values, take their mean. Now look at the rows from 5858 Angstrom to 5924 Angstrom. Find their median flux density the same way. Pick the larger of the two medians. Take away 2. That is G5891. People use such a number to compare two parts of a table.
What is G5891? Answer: 9.0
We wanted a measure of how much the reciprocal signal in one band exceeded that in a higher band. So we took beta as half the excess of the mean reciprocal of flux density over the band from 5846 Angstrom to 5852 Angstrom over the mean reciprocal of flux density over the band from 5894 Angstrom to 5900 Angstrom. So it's -0.019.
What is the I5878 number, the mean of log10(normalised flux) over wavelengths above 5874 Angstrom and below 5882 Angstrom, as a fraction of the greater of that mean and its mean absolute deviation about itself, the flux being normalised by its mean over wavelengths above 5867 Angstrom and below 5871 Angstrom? 1.00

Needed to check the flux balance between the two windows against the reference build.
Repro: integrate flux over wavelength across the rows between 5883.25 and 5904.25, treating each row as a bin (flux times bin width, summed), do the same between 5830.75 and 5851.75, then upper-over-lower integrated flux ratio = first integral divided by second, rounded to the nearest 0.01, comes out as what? 0.79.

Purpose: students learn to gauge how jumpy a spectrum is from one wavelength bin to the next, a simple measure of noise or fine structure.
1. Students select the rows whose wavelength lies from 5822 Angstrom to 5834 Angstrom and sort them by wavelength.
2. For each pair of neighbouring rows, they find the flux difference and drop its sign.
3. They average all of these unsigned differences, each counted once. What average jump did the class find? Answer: 0.57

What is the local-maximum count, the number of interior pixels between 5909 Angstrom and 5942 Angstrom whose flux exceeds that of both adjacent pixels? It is 7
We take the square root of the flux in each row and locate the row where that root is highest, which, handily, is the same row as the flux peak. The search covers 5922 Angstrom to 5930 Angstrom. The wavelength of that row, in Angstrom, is 5927.5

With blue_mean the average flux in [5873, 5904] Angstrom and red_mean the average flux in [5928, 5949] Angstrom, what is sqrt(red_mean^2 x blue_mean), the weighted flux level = 32.0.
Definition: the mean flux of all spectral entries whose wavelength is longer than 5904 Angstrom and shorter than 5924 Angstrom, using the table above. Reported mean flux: 10.35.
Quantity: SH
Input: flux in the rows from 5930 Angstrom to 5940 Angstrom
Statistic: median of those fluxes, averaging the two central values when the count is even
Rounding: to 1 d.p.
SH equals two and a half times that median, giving 26.0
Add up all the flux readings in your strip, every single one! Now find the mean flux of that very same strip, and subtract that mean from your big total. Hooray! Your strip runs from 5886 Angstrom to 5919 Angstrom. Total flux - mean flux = 194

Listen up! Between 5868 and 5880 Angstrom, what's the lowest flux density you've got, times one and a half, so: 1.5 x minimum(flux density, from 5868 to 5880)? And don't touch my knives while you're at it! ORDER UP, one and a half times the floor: 14.4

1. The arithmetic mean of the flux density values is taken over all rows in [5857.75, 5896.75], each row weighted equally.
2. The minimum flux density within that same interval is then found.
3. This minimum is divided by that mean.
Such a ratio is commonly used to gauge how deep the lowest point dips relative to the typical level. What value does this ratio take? 0.65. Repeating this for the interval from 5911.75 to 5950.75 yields 0.87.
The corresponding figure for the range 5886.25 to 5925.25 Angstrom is 0.69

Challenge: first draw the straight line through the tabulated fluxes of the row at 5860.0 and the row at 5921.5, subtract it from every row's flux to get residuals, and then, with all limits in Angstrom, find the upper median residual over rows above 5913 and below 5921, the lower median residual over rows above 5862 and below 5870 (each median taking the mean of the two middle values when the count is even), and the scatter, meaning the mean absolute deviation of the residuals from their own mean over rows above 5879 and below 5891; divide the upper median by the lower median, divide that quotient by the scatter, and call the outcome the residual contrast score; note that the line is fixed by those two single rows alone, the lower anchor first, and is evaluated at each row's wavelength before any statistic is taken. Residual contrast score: 7.8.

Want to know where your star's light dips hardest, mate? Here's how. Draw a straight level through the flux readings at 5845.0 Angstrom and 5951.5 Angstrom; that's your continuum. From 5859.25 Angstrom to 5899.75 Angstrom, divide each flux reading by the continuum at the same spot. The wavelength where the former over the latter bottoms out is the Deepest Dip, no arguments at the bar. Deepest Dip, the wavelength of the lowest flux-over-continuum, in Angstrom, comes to 5896.0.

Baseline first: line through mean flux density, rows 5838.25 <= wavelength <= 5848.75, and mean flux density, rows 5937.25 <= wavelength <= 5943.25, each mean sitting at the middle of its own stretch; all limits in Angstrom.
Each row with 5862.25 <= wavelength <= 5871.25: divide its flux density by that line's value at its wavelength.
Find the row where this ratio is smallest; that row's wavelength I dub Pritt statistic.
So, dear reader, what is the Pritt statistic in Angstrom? 5869.0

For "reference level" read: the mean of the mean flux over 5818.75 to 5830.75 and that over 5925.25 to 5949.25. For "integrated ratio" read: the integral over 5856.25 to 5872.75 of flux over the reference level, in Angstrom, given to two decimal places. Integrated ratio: 16.21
